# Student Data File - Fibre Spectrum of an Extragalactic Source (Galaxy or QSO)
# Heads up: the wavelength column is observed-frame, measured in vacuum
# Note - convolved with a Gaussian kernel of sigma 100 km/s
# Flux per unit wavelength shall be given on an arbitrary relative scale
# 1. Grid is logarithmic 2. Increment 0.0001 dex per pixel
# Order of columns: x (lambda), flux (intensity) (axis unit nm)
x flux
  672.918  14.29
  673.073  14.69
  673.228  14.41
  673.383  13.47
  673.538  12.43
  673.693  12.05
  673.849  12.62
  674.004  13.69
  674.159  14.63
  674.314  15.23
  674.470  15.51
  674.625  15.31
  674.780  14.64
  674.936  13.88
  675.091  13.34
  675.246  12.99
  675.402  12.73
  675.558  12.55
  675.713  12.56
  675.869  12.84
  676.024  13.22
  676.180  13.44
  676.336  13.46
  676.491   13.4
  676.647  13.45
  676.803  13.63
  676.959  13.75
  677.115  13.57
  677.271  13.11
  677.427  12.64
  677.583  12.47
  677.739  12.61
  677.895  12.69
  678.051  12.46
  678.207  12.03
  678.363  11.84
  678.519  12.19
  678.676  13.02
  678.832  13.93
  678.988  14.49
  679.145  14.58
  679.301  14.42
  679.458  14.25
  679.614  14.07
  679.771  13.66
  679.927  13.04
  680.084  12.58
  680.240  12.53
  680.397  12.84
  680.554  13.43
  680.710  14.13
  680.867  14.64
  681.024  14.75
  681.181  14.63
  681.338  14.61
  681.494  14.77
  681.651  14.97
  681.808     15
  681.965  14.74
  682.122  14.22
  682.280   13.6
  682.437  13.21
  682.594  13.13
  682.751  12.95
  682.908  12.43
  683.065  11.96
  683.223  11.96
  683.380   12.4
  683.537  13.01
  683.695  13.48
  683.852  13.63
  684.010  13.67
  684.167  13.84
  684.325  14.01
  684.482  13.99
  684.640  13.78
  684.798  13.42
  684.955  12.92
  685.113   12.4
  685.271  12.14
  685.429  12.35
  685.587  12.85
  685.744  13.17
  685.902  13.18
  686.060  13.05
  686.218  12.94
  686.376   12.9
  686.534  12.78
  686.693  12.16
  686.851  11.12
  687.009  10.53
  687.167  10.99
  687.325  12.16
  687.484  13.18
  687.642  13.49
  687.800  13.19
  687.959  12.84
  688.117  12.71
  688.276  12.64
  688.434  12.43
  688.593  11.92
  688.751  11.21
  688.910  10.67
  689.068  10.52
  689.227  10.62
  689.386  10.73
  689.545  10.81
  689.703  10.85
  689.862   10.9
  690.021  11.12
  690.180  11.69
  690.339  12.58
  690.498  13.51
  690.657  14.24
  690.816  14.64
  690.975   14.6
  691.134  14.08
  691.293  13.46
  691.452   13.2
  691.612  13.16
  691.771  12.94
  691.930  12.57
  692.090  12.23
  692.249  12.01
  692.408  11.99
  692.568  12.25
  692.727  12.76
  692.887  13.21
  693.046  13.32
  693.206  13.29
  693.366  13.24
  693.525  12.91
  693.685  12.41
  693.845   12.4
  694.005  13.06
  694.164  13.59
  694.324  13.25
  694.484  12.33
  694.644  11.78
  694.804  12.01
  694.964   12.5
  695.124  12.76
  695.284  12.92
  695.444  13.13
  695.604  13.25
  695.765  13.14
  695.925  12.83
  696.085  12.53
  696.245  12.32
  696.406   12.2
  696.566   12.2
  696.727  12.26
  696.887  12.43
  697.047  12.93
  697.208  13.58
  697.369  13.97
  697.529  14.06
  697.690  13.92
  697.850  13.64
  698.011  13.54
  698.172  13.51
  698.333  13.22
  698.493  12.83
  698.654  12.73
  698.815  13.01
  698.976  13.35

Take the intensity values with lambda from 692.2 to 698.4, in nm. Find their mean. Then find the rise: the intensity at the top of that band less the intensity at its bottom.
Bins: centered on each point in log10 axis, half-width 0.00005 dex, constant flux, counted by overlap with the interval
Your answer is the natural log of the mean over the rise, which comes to 2.4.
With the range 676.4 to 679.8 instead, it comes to 3.9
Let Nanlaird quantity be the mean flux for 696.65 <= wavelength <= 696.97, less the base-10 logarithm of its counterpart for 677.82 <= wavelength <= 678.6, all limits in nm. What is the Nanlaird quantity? 11.3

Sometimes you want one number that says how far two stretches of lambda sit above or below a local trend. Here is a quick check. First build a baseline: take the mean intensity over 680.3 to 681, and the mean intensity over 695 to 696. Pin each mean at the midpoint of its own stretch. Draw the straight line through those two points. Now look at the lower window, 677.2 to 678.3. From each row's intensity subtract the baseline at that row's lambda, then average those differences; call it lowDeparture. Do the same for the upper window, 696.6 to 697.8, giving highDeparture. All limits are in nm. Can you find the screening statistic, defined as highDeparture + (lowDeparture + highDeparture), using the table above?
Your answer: -0.6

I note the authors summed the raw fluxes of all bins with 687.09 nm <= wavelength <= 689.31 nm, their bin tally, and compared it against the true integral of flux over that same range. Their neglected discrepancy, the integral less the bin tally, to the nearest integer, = -142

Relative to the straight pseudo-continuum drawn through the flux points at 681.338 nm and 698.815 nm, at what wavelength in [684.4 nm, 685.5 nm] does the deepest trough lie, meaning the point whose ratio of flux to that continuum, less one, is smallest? 685.271 nm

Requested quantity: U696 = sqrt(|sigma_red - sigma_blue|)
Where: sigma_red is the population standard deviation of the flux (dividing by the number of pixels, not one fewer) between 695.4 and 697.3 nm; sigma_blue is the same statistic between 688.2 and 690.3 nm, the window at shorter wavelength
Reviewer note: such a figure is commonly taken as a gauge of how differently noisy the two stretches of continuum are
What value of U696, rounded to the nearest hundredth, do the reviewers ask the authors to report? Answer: 0.48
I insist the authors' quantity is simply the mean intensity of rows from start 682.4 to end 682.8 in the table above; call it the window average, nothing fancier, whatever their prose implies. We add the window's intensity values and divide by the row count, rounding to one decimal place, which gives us 13.1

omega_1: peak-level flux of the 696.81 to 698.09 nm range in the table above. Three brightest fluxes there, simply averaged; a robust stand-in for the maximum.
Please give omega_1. 14.0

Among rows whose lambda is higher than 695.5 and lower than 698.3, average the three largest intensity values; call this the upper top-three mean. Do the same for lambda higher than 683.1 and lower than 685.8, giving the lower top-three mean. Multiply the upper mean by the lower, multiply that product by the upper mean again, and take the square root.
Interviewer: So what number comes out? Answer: 52.2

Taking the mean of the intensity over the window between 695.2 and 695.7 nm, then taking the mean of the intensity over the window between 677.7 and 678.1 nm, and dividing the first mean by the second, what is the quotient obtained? 1.04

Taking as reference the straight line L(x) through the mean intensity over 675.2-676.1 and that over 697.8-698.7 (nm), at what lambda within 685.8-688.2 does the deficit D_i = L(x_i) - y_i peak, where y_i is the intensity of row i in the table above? 687.009 nm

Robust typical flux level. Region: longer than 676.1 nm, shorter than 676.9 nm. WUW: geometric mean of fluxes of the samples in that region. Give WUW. 13.5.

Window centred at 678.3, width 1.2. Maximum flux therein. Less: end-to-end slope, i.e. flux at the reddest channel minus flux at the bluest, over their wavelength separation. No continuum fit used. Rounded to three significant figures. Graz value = 12.7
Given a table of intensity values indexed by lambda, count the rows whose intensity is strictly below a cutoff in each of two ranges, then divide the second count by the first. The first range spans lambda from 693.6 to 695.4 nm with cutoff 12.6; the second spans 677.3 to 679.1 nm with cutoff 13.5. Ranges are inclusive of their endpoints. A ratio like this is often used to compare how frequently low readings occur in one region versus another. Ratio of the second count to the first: 1.50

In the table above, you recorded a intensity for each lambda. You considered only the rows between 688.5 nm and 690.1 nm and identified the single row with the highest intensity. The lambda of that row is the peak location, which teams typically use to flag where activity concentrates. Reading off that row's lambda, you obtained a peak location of 688.593 nm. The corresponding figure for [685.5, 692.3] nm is 690.816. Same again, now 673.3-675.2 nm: 674.470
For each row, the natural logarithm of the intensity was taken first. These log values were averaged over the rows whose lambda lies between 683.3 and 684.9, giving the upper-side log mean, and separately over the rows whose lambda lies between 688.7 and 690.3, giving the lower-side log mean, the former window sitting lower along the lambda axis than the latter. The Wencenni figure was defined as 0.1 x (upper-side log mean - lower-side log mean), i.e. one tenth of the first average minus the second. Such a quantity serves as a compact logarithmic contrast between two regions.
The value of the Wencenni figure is 0.021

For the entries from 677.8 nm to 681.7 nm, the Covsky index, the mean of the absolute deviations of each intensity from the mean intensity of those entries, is 0.9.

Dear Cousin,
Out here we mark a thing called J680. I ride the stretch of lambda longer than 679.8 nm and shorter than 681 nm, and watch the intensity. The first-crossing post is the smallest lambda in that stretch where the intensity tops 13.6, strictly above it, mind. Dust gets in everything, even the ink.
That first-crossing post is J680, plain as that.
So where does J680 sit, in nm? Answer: 680.710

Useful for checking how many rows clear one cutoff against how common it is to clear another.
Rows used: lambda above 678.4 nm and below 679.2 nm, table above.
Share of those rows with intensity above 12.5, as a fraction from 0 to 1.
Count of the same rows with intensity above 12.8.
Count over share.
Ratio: 5.0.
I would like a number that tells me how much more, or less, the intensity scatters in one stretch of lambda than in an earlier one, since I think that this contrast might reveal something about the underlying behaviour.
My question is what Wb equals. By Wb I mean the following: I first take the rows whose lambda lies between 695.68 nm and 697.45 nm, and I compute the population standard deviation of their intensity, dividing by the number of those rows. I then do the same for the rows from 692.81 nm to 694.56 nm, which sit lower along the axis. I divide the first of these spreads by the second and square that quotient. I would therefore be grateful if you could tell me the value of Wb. 1.9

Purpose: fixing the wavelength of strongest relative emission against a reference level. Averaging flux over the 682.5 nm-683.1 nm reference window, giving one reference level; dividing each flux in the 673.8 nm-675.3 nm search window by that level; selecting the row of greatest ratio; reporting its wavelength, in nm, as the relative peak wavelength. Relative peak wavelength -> 674.470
